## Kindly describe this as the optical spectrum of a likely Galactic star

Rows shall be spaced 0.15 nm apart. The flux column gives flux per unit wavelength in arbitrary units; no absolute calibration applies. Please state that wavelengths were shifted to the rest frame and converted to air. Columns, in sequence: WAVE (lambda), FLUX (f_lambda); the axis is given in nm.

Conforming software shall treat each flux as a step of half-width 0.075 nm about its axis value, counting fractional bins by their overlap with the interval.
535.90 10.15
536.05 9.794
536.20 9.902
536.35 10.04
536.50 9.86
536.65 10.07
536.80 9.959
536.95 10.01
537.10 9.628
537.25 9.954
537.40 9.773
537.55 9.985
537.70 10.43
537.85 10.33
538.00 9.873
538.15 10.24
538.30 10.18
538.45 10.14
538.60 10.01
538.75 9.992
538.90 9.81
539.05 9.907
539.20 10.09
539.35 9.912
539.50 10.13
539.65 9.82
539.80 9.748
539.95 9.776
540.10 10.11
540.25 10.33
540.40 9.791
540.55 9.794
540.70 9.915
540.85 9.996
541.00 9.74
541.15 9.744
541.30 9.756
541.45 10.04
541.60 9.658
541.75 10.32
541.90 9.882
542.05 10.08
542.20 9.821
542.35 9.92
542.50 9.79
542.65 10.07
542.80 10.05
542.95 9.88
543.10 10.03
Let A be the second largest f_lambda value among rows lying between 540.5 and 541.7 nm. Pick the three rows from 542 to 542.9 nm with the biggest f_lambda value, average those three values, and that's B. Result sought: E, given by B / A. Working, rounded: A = 9.996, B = 10.1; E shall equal 1.01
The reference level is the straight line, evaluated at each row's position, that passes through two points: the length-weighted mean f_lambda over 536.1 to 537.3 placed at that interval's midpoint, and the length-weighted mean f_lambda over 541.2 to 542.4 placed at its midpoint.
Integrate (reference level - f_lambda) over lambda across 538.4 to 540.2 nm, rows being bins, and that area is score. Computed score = -0.05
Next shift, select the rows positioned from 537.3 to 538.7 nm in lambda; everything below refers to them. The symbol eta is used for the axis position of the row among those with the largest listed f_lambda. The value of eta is 537.70 nm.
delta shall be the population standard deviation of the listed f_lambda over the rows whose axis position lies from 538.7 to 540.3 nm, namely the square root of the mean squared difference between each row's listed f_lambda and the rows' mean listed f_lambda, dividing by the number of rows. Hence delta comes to 0.174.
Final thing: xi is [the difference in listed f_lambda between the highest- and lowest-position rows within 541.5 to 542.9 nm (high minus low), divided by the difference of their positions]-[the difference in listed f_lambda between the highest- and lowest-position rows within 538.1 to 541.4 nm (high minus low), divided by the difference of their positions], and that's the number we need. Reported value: 0.5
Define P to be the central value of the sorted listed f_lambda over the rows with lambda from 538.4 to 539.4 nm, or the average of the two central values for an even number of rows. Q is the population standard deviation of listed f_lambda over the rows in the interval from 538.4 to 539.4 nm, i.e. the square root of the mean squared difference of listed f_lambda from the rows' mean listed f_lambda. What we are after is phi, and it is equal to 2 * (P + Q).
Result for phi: 20.2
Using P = 10.0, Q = 0.105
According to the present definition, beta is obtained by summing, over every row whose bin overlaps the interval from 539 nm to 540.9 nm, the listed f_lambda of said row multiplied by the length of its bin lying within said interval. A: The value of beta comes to 18.90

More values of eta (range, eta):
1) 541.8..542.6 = 542.05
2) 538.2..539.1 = 538.30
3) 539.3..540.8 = 540.25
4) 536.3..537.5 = 536.65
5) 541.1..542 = 541.75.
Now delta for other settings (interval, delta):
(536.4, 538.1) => 0.219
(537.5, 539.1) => 0.189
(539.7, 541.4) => 0.183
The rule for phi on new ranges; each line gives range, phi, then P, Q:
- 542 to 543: 20.1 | 9.9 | 0.113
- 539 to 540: 20.1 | 9.9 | 0.138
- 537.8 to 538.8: 20.6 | 10.1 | 0.147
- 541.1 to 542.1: 20.2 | 9.9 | 0.216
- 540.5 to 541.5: 19.8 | 9.8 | 0.118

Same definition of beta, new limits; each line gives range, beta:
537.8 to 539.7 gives 19.06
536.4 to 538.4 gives 20.05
